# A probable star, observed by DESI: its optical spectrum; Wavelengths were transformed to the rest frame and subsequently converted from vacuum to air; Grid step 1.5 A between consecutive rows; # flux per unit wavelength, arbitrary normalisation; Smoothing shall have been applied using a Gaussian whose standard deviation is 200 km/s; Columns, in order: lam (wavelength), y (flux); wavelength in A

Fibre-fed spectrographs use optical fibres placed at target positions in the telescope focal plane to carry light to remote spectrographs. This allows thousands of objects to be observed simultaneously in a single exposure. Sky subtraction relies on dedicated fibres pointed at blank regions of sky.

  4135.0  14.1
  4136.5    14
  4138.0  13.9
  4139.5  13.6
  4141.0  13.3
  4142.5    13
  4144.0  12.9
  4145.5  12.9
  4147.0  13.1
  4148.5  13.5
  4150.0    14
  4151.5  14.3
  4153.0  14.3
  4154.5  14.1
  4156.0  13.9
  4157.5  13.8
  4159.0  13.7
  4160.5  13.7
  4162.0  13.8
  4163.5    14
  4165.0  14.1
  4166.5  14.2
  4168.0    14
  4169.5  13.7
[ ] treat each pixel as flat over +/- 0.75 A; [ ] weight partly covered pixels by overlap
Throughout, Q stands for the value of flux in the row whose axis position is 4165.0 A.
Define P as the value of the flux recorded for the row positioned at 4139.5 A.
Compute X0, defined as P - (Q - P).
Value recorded 13.1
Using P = 13.6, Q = 14.1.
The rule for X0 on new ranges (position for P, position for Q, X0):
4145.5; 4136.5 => 11.8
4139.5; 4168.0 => 13.2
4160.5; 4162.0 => 13.6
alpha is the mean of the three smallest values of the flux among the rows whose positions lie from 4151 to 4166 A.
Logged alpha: 13.7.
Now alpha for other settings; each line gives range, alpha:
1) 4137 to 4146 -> 12.9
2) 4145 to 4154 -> 13.2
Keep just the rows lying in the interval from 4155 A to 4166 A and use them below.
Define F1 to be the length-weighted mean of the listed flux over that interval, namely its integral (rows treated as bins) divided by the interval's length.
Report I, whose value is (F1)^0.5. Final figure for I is 3.72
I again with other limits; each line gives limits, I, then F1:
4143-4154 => 3.68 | 13.6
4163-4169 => 3.75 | 14.1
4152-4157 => 3.75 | 14.1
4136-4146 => 3.66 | 13.4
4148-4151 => 3.72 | 13.8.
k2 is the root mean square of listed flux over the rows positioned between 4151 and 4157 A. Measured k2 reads 14.2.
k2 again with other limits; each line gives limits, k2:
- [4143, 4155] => 13.6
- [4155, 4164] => 13.8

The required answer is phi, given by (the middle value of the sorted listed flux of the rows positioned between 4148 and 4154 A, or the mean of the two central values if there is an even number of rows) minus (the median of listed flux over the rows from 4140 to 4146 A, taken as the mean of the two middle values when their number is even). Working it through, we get 1.2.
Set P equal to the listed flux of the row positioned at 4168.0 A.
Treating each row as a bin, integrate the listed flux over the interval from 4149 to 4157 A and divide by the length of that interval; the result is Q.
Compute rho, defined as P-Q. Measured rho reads -0.09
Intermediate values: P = 14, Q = 14.09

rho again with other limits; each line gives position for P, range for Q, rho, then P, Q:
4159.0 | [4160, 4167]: -0.26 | 13.7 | 13.96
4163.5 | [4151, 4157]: -0.13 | 14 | 14.13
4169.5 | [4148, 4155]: -0.36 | 13.7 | 14.06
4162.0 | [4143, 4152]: 0.39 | 13.8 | 13.41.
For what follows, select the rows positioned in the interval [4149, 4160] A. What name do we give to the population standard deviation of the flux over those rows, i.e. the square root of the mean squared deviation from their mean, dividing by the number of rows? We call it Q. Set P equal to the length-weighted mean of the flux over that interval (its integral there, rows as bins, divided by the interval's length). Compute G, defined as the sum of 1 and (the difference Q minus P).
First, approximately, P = 14.0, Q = 0.22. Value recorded -12.8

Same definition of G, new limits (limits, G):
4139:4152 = -11.9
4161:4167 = -12.9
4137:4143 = -12.2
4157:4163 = -12.7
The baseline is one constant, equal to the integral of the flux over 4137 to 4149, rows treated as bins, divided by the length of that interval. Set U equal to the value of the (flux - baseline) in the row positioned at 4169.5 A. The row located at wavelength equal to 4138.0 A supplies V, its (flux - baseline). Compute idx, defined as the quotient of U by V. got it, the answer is 0.7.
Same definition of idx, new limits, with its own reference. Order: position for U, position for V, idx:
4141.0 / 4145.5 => 0.0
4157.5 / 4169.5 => 1.2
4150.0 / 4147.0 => -3.9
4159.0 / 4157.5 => 0.8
